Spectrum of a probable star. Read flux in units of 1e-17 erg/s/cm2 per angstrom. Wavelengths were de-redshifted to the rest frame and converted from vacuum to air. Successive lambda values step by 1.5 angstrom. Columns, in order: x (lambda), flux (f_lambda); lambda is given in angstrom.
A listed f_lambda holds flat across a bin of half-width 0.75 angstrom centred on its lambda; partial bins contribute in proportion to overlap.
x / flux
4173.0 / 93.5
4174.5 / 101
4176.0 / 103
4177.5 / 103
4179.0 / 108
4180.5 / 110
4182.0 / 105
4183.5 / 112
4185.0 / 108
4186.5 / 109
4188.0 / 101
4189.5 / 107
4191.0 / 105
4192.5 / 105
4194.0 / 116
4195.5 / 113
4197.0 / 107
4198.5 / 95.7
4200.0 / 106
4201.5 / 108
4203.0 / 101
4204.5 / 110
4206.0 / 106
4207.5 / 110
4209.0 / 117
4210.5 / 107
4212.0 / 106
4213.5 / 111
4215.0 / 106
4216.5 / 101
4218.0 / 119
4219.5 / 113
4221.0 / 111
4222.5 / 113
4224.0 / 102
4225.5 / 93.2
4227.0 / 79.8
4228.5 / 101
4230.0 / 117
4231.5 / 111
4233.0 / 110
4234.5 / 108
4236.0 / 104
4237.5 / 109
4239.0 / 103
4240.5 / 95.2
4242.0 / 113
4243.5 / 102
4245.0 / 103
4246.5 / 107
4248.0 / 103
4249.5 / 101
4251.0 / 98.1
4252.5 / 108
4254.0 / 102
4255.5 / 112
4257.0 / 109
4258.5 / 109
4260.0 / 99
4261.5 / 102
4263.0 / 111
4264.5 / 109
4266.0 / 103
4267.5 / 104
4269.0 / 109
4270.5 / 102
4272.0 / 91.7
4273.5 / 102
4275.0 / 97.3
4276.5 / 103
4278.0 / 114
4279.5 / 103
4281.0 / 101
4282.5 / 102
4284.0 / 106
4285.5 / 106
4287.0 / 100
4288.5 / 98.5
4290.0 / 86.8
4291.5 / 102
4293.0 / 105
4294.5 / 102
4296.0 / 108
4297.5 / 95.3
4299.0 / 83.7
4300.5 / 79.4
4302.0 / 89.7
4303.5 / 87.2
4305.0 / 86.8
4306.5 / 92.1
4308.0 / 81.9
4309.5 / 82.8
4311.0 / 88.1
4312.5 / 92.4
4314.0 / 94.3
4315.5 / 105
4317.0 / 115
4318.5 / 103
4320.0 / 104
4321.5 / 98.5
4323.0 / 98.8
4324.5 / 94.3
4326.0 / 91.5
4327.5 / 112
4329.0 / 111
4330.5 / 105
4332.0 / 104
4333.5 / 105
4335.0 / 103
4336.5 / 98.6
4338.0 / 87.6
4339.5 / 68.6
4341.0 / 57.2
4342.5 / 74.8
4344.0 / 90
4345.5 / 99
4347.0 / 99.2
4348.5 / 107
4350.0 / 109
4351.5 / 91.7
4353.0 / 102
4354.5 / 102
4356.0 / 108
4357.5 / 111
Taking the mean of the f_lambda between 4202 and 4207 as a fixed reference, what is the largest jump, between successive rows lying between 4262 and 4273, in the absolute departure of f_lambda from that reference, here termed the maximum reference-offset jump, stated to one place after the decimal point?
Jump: 10.3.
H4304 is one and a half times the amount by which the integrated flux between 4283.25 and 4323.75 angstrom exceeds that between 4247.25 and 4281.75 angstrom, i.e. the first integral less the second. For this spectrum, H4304 448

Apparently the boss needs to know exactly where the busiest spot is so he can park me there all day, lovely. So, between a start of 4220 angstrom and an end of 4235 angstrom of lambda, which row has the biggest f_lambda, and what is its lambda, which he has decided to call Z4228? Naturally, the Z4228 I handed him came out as 4230.0 angstrom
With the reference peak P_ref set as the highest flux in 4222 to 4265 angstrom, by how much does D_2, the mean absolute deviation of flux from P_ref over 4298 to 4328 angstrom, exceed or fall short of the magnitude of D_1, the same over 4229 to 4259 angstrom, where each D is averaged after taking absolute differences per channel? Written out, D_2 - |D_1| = 12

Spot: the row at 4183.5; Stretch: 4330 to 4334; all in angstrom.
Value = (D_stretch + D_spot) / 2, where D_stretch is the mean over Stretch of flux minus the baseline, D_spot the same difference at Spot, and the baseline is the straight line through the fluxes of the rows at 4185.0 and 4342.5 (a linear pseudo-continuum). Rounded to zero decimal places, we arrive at 16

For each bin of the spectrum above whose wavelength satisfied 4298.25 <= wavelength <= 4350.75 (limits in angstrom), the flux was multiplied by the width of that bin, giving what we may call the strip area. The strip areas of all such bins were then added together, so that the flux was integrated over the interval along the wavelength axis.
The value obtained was 4949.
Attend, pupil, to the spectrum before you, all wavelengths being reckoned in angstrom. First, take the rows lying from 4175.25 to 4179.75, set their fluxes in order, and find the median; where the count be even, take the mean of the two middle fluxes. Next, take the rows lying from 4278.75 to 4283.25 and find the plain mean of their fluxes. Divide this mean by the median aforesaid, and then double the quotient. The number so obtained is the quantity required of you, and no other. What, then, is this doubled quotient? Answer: 1.98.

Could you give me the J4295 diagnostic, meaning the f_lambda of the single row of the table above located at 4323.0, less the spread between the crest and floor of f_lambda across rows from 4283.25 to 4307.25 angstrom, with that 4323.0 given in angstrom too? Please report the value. 70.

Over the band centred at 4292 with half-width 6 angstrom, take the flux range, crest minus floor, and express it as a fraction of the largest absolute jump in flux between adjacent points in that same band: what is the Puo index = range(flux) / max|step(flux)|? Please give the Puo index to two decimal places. 1.39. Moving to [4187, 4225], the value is 1.29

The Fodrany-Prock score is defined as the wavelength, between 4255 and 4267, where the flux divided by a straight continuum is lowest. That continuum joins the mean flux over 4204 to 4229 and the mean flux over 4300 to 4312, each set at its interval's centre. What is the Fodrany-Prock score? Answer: 4260.0 angstrom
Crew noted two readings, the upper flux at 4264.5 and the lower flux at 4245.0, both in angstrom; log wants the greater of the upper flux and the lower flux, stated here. 109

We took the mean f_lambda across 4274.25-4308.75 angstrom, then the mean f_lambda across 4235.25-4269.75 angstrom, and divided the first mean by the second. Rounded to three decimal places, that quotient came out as 0.924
